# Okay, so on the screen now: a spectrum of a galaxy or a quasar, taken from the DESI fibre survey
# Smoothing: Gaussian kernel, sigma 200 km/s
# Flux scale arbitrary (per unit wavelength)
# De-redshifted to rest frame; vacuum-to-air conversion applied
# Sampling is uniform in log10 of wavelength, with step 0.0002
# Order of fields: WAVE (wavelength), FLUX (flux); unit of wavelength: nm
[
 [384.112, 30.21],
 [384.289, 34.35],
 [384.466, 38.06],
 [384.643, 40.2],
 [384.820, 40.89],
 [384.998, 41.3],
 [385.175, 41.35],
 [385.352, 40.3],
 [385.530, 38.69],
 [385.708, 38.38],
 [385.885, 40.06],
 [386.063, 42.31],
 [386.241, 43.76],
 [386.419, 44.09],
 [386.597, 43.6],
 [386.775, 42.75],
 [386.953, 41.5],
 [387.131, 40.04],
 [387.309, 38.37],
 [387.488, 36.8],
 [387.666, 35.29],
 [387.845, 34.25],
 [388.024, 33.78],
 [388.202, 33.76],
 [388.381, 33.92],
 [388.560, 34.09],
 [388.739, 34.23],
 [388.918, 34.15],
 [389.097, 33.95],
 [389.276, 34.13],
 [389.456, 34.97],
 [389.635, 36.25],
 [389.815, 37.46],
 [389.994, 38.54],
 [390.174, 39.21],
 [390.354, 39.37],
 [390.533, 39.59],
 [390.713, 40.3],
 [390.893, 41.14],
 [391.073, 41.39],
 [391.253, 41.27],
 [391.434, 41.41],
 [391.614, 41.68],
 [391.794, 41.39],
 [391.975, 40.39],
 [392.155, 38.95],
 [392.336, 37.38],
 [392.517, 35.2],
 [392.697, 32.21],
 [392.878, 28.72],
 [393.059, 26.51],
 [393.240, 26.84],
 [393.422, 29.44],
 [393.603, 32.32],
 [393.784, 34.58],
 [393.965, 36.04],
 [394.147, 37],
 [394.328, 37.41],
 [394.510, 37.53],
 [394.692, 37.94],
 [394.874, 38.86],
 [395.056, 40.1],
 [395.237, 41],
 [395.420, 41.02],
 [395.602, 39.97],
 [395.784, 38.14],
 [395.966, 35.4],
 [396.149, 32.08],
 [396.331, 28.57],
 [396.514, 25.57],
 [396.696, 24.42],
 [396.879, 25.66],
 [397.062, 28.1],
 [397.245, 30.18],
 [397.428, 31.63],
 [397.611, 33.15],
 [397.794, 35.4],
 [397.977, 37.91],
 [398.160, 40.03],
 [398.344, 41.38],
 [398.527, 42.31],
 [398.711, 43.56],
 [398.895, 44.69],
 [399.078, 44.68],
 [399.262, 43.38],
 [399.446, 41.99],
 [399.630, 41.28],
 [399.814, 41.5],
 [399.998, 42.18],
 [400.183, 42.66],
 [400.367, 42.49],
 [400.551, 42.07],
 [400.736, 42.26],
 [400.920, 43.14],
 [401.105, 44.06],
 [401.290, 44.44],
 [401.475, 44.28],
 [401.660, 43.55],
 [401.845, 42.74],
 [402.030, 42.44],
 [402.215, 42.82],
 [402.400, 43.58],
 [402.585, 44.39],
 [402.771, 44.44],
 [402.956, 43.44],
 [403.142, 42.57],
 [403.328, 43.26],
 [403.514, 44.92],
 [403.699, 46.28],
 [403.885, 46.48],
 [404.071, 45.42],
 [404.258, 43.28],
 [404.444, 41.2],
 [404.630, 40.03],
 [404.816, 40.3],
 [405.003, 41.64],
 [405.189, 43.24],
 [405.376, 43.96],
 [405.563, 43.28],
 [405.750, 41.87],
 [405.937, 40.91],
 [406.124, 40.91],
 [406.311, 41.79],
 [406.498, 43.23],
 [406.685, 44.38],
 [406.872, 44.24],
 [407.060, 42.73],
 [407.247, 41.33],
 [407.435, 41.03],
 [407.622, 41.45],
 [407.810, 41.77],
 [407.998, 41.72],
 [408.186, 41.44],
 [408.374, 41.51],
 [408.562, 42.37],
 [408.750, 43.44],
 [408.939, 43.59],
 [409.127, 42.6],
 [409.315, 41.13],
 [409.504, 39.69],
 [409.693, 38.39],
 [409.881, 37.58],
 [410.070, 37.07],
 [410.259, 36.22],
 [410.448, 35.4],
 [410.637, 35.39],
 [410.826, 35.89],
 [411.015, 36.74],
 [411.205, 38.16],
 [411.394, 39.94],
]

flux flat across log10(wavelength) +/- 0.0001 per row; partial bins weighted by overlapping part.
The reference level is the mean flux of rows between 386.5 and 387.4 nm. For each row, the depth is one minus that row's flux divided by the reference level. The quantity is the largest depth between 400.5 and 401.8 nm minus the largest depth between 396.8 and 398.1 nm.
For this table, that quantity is -0.40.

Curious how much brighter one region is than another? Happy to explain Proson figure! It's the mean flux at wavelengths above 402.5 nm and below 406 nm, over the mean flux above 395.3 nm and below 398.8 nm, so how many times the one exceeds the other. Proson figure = 1.25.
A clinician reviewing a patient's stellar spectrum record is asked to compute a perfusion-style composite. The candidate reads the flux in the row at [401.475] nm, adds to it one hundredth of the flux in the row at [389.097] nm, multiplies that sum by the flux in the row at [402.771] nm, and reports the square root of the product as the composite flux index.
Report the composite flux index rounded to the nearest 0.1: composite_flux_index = 44.5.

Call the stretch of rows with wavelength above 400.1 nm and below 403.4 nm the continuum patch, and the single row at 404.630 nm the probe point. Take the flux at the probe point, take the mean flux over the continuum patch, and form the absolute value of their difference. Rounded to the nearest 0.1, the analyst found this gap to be 3.2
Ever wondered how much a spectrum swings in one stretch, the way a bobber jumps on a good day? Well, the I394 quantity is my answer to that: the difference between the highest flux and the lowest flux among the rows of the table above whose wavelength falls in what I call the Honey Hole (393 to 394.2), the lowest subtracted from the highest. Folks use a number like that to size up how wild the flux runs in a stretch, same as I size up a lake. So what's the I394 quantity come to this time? 10.5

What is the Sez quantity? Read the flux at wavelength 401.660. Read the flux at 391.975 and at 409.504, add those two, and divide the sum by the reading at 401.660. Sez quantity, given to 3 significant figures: 1.84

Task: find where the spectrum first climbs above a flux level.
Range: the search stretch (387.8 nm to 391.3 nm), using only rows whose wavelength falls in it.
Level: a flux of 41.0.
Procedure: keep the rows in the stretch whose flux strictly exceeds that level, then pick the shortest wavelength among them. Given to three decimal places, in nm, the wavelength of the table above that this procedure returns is 390.893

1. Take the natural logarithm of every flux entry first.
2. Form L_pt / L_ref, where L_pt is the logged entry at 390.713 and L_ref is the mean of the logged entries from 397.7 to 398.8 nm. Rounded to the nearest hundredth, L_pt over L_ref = 1.00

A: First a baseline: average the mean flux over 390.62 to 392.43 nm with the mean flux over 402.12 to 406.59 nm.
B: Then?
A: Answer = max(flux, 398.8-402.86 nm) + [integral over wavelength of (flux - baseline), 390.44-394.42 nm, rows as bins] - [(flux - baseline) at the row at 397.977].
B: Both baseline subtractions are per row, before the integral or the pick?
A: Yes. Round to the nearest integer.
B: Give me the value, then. 27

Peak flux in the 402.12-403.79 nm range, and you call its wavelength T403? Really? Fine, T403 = 403.699 nm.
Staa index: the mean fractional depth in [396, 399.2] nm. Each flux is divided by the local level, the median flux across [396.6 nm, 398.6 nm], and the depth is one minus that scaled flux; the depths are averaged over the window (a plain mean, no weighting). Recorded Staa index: -0.05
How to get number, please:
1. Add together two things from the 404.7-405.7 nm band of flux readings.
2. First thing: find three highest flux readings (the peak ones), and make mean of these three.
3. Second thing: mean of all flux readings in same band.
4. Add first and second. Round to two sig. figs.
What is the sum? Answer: 86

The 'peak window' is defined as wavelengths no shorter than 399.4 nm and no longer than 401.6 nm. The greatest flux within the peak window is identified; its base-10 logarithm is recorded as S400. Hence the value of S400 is 1.65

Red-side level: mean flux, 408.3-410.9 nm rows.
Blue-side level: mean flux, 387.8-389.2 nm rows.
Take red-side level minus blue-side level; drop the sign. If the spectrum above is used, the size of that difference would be 5.3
